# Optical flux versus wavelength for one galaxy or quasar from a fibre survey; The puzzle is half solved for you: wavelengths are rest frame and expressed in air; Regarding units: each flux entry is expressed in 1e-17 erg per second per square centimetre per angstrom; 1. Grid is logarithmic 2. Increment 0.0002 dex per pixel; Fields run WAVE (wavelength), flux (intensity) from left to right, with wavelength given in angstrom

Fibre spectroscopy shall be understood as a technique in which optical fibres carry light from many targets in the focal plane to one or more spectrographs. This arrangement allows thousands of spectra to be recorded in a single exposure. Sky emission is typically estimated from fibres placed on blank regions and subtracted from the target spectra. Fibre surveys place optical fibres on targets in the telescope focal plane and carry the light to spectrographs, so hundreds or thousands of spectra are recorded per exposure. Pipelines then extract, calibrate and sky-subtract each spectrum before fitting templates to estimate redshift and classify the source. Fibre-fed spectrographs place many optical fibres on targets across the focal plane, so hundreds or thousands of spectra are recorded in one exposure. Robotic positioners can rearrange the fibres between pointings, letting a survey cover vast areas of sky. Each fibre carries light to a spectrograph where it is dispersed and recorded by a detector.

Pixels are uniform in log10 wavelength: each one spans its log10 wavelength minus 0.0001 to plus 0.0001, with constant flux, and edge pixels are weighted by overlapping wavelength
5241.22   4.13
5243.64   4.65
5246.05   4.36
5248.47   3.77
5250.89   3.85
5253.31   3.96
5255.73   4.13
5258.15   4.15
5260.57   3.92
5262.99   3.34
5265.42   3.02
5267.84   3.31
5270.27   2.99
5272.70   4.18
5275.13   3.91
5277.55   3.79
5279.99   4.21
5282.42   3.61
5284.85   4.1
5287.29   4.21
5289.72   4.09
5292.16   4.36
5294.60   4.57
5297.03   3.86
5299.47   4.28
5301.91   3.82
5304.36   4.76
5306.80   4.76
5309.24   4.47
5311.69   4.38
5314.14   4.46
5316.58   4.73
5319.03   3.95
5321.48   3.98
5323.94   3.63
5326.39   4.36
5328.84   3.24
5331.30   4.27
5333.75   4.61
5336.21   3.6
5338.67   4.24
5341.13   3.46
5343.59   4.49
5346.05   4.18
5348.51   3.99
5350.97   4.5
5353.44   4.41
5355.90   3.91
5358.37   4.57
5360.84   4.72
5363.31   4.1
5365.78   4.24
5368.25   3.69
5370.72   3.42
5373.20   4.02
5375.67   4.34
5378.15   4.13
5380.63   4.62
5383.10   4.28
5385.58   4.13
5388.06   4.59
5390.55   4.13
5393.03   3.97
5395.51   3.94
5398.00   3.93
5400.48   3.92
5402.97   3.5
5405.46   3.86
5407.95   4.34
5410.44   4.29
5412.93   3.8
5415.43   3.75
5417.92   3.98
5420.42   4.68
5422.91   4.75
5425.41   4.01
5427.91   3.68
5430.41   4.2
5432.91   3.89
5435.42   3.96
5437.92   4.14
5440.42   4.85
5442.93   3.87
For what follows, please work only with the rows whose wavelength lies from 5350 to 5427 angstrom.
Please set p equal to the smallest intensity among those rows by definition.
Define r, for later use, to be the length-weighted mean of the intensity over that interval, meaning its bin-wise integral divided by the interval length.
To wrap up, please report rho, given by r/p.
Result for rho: 1.21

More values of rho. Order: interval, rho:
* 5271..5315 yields 1.16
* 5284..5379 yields 1.29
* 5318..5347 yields 1.23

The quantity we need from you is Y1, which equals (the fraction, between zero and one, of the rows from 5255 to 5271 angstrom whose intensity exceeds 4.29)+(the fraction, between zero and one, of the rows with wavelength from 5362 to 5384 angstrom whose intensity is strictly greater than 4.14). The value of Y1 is 0.44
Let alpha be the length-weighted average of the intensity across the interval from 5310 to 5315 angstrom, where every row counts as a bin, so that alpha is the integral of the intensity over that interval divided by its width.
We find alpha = 4.41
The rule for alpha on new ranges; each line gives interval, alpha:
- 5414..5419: 3.86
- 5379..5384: 4.44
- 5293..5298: 4.25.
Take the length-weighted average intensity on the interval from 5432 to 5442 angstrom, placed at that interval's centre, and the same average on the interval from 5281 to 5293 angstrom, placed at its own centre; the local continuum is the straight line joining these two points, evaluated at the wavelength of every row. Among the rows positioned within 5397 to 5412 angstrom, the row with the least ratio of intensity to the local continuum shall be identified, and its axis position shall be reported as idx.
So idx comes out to 5402.97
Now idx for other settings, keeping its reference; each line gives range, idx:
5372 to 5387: 5373.20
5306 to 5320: 5319.03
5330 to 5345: 5341.13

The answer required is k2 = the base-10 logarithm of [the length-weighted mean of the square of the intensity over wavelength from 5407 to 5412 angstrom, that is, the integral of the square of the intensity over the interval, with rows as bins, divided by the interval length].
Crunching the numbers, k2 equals 1.26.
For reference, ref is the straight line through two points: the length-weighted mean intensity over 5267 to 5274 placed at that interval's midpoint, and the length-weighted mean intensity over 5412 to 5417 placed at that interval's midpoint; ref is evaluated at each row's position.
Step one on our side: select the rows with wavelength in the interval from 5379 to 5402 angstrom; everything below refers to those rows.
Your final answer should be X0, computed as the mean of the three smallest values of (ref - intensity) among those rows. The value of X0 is -0.77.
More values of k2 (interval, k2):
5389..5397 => 1.21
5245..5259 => 1.21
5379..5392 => 1.28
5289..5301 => 1.25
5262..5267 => 1.01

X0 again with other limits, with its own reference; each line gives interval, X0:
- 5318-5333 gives -0.59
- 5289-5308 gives -1.13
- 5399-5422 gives -0.65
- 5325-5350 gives -0.86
